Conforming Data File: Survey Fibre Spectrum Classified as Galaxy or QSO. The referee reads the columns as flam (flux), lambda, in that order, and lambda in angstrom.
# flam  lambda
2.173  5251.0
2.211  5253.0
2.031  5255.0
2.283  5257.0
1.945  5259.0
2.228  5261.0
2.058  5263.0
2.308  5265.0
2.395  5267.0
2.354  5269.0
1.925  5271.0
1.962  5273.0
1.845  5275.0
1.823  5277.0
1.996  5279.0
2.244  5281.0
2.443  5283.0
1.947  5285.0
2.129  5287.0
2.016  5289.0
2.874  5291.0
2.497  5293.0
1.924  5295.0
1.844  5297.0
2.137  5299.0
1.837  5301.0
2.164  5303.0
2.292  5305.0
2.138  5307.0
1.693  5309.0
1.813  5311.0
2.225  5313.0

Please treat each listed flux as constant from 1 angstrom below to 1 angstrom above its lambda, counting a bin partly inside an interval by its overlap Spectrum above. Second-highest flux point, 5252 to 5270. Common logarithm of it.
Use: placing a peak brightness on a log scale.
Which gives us 0.372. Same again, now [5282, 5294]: 0.397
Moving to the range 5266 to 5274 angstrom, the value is 0.372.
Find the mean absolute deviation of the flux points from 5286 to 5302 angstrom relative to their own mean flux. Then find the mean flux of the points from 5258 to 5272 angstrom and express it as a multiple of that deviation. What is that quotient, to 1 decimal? 8.2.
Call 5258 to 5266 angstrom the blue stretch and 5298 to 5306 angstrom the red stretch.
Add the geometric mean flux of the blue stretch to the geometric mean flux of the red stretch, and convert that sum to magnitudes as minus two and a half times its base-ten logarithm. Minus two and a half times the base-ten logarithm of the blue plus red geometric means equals -1.57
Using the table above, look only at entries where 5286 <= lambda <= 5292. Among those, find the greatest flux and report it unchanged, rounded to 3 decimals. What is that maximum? 2.874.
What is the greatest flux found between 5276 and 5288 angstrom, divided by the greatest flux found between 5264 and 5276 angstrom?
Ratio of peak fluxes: 1.02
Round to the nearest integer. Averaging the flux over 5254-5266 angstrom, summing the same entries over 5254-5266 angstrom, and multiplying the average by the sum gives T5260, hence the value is 28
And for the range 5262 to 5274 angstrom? 28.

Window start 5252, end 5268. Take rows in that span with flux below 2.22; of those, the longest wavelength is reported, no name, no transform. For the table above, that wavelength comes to 5263.0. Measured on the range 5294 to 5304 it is 5303.0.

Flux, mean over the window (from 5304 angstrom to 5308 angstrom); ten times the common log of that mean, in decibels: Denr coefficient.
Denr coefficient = 3.45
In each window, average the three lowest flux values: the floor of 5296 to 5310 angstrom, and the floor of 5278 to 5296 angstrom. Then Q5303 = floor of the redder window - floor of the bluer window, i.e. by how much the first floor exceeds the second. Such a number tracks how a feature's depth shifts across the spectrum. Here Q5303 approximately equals -0.164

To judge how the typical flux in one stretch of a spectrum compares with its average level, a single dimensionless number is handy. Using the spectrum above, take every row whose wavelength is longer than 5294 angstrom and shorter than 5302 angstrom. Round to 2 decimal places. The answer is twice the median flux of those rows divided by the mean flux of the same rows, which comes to 1.95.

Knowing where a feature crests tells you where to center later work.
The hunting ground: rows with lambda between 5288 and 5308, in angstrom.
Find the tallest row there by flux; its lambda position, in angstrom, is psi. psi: 5291.0 angstrom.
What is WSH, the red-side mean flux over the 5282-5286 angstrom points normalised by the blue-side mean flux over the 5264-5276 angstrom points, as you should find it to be 1.03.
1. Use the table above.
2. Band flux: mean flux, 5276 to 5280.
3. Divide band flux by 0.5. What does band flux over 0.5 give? 3.8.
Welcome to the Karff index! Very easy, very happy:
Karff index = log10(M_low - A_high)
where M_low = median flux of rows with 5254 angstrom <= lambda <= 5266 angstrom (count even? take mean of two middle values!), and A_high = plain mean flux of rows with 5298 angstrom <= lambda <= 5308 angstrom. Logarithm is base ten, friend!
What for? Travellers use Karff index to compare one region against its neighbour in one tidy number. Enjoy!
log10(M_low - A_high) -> -1.53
